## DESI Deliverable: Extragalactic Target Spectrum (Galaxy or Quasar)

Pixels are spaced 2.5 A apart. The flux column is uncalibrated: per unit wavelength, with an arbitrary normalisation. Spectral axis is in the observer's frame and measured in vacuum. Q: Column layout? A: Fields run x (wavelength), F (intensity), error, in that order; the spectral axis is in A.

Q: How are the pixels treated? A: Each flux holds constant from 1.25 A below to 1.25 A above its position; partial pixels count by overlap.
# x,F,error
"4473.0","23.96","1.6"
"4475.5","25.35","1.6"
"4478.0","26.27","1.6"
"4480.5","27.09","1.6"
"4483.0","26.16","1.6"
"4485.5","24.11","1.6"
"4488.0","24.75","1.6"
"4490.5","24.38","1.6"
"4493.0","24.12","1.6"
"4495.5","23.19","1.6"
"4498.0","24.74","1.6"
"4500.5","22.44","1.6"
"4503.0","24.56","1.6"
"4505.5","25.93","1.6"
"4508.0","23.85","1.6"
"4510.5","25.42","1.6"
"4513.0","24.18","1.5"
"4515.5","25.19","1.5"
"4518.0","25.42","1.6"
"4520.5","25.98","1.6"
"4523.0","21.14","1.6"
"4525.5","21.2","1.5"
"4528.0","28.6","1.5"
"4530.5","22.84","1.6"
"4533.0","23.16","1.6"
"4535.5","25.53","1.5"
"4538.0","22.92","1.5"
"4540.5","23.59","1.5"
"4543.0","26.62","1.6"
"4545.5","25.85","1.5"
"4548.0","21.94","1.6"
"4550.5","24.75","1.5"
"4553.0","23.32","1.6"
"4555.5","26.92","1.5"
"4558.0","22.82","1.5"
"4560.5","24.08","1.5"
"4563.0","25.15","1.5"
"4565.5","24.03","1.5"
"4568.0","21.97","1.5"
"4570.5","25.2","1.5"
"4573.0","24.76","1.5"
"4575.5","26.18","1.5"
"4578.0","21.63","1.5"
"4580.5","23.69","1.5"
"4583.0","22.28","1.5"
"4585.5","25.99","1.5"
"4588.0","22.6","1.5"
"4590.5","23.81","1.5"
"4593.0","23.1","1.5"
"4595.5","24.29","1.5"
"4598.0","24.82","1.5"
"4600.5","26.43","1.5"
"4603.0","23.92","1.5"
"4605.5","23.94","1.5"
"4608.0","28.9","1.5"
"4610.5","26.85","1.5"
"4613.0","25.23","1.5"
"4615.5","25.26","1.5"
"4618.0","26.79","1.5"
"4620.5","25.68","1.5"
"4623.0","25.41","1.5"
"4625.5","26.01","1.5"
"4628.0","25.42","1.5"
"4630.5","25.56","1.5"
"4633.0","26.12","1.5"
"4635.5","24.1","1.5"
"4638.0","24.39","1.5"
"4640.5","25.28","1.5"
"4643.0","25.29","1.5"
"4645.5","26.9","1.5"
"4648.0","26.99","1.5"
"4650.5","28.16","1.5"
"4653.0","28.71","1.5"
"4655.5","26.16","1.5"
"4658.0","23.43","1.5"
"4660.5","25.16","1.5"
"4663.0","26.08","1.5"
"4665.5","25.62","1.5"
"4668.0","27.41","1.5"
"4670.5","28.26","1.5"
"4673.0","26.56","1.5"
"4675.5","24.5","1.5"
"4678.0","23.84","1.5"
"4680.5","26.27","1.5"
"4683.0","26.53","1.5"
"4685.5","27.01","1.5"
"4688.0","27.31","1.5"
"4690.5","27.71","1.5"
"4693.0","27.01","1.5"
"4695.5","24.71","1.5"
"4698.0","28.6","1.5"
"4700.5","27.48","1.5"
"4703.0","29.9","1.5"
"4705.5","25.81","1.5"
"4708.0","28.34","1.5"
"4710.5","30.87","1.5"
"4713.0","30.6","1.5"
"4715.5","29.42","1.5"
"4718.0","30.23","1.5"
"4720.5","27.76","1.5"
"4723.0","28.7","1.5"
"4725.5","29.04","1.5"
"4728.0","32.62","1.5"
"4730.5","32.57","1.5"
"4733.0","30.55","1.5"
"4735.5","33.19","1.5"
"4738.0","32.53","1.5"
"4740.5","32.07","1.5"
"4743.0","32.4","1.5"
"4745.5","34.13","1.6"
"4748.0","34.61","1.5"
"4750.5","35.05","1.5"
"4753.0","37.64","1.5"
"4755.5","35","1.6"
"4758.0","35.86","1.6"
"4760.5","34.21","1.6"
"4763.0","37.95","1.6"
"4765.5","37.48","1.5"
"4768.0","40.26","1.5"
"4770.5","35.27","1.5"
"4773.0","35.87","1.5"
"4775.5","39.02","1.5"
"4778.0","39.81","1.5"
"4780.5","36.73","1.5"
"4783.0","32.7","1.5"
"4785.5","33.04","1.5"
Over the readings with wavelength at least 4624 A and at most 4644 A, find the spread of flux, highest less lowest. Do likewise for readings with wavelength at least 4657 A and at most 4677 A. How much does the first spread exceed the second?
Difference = -2.8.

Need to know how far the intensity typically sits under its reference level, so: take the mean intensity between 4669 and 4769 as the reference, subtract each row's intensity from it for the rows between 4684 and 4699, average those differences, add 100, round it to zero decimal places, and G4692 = 104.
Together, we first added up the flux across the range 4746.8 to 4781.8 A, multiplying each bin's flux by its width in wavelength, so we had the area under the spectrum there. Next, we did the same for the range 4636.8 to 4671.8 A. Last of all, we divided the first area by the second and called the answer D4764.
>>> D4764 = 1.40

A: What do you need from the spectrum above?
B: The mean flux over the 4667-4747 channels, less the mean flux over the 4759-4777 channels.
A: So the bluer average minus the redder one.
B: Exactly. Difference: -8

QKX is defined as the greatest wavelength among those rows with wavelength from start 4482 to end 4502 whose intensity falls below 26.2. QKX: 4500.5 A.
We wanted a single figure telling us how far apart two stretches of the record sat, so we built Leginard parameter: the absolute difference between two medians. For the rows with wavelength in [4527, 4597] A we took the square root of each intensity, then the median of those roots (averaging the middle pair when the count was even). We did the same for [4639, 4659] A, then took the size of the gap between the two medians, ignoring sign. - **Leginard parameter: 0.26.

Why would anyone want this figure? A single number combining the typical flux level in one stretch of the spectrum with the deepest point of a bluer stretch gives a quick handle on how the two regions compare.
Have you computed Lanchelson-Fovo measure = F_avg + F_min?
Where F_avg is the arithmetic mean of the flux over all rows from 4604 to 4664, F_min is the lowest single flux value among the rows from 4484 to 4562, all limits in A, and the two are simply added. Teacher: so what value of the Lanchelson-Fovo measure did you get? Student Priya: 47.0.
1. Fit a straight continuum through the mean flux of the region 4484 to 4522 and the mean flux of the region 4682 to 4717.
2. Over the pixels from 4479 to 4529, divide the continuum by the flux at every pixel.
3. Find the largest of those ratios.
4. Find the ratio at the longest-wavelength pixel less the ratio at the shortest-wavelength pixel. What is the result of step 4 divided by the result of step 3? -0.02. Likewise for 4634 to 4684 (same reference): -0.06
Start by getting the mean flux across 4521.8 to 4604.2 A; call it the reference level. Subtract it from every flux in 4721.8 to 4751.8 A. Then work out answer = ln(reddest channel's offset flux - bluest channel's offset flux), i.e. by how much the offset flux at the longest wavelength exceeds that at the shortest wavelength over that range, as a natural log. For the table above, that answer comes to 1.8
